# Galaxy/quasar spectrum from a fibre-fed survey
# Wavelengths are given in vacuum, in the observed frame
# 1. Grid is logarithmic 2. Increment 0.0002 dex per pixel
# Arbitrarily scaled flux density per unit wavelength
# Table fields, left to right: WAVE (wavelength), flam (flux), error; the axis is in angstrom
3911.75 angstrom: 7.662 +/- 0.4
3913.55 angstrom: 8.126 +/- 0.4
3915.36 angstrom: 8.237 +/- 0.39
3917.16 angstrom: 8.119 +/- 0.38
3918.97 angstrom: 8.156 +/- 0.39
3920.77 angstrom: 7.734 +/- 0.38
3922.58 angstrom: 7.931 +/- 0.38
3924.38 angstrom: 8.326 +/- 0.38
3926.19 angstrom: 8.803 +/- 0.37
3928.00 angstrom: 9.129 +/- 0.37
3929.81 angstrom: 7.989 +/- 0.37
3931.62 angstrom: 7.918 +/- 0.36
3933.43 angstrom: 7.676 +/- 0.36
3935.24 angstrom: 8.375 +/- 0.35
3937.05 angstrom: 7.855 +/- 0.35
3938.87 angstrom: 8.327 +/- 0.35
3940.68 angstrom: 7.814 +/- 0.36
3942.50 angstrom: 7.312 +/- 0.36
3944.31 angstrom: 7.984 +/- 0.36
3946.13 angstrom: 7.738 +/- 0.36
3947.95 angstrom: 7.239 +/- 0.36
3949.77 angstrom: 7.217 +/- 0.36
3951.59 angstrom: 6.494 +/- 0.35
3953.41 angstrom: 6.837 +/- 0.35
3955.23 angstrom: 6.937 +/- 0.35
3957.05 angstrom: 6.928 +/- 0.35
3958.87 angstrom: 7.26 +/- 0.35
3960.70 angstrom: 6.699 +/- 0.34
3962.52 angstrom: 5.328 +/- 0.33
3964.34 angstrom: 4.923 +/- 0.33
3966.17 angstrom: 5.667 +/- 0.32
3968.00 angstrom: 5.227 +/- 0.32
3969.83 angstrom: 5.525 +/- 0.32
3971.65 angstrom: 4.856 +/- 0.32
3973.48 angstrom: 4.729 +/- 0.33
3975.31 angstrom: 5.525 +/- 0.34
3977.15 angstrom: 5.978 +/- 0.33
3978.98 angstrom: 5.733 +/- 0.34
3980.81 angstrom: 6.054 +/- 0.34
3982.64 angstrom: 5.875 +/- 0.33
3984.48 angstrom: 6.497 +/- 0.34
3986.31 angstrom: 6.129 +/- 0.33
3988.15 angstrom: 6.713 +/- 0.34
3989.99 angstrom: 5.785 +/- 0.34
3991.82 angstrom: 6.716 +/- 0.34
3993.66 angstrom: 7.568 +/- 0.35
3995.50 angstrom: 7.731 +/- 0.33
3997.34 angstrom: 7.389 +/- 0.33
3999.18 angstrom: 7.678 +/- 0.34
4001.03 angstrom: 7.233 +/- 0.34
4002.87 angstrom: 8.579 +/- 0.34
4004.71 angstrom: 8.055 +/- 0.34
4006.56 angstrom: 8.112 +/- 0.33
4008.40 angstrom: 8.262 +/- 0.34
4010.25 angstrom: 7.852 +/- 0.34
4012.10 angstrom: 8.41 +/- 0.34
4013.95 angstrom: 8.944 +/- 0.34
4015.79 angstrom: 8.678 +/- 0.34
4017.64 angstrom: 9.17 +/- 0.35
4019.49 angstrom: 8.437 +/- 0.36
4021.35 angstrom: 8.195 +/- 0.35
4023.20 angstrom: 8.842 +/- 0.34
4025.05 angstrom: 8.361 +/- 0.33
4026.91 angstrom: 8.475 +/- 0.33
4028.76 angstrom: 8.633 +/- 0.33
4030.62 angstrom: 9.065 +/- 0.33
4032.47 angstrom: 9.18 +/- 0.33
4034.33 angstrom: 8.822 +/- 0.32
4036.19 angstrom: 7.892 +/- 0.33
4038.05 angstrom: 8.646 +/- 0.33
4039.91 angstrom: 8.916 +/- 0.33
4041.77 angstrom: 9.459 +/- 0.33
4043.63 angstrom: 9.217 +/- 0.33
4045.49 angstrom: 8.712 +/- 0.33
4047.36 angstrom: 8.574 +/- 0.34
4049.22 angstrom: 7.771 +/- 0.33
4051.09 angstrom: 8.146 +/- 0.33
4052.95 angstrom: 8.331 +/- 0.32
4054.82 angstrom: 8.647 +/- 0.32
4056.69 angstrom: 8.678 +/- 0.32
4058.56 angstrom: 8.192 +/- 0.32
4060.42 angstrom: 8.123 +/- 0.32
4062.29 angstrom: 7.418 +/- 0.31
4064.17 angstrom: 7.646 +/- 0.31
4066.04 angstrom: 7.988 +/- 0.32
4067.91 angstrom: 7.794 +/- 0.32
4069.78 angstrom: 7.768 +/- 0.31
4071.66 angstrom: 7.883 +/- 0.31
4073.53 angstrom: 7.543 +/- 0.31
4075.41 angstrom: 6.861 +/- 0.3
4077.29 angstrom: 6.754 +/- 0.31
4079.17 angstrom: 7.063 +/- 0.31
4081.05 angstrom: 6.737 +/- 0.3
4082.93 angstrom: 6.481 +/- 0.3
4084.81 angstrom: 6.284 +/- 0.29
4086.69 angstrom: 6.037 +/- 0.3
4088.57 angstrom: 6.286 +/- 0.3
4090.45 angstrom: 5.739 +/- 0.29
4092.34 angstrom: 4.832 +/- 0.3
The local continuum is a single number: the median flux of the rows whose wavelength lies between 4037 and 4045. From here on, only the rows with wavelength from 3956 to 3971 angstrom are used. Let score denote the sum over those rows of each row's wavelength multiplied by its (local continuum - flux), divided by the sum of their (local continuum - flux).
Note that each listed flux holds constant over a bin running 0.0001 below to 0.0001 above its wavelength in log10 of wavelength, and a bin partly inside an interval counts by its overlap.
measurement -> 3964.3 angstrom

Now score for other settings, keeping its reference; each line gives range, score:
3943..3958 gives 3951.5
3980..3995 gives 3986.7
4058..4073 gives 4065.3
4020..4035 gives 4025.2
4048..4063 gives 4056.1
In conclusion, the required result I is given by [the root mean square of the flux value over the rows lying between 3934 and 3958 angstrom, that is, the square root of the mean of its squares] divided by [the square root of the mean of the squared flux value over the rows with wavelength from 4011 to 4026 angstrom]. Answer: 0.9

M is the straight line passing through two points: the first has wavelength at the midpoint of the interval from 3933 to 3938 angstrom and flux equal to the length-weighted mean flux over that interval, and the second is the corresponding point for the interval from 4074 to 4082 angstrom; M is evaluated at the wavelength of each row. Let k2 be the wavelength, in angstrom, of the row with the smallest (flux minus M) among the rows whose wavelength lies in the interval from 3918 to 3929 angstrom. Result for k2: 3920.77 angstrom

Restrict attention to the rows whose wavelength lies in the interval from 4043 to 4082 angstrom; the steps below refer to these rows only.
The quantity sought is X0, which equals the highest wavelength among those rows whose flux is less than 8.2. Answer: 4081.05 angstrom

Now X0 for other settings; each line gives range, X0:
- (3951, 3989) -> 3988.15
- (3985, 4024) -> 4021.35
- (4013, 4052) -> 4051.09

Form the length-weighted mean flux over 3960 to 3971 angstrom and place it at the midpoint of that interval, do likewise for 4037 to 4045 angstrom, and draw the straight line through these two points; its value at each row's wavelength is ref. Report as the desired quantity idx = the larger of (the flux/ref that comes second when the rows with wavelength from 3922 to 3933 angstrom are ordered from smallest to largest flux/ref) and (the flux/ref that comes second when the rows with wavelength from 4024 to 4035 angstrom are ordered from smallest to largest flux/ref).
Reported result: 2.1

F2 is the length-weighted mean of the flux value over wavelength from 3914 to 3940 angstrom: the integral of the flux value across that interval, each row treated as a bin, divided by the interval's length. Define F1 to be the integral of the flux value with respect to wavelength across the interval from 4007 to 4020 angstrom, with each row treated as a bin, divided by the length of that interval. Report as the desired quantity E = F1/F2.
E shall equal 1.04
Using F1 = 8.5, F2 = 8.2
